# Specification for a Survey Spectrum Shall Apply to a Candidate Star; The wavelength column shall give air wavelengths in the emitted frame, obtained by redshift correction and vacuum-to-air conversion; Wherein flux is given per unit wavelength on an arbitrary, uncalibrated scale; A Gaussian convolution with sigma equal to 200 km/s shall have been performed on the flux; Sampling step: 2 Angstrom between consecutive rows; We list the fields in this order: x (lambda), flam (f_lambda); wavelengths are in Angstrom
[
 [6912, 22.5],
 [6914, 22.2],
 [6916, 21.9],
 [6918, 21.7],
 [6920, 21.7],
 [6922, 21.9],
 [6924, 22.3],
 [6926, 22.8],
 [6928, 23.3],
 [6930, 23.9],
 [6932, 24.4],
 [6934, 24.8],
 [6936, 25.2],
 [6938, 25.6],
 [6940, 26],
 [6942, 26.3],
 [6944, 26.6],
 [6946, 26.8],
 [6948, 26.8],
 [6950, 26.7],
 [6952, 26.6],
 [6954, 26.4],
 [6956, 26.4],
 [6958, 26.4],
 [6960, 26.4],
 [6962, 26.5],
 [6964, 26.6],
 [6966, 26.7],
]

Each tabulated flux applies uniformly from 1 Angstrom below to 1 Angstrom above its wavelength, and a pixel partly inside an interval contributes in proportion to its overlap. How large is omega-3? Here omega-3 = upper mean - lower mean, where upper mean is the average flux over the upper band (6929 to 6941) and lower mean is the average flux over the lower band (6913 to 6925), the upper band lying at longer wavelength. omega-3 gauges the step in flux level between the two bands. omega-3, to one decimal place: 3.0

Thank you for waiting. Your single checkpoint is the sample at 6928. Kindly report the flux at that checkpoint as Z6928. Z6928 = 23.3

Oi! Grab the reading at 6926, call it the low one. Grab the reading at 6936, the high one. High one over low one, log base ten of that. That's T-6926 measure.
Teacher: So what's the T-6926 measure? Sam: 0.043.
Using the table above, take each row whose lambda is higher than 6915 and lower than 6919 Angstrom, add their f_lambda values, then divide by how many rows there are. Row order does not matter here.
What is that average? 21.8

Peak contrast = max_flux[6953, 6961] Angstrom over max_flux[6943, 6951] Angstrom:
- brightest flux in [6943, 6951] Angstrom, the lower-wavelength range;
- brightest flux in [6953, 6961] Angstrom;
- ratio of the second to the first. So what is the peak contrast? 0.99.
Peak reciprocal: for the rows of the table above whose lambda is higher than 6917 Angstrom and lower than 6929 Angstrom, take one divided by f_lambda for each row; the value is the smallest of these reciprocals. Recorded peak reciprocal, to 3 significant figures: 0.0429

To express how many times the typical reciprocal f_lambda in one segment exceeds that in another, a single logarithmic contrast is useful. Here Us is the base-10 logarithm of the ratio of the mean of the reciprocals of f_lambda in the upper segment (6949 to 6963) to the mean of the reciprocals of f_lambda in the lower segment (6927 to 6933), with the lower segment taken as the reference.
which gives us -0.045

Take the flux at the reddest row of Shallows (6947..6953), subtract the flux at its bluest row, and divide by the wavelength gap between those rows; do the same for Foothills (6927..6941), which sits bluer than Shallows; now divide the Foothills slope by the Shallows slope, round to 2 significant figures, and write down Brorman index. -4.5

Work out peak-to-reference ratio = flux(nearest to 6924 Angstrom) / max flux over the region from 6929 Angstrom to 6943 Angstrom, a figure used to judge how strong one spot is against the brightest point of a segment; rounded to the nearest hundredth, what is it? 0.85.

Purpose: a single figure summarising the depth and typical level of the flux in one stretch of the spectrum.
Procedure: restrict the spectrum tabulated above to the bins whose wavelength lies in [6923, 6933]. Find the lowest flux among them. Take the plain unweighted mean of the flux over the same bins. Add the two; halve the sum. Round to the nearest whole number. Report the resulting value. 23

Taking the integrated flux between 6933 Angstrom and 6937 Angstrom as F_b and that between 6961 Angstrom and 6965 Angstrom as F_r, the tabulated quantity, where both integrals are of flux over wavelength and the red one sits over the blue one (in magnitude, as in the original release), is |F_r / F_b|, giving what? 1.06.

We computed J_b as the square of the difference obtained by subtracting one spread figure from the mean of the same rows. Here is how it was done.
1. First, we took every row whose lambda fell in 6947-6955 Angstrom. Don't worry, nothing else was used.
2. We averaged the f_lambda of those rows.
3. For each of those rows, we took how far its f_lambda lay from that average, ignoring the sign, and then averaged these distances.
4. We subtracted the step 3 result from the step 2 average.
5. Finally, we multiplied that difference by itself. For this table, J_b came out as 702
